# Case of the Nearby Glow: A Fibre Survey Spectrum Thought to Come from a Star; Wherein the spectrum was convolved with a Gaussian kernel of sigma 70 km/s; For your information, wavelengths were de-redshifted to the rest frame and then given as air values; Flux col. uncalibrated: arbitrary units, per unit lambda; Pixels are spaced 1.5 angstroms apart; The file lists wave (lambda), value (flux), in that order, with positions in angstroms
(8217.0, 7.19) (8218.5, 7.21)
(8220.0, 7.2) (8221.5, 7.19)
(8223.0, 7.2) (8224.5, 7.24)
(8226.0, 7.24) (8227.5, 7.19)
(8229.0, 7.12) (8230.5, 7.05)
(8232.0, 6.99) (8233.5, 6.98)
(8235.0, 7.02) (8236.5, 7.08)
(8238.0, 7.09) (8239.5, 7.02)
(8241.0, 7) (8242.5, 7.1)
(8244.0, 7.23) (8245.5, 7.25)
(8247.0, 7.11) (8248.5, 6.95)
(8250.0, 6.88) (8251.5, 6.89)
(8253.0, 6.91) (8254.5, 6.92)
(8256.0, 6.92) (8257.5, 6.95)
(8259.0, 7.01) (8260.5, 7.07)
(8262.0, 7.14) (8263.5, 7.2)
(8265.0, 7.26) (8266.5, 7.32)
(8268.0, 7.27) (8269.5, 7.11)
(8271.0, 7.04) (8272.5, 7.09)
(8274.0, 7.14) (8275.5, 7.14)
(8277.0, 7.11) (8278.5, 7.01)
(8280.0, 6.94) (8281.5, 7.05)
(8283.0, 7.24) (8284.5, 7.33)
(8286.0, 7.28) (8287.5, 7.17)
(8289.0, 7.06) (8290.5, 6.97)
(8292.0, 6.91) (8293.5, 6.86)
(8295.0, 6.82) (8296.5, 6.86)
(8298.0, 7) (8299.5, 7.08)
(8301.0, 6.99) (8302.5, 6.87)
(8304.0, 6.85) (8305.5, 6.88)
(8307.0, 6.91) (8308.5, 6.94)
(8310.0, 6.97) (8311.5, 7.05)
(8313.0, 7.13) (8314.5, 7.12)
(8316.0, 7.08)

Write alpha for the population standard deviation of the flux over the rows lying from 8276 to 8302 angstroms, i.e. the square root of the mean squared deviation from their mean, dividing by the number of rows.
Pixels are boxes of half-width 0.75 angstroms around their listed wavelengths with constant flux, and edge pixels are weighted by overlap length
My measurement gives 0.145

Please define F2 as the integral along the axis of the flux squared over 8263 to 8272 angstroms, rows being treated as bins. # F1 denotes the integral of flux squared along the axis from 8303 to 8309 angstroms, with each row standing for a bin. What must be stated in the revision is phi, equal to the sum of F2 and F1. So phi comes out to 751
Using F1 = 285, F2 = 466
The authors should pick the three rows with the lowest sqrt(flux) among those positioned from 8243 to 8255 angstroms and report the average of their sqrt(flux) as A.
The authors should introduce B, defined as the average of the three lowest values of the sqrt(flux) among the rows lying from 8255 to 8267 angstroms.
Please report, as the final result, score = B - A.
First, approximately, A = 2.63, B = 2.64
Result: 0.013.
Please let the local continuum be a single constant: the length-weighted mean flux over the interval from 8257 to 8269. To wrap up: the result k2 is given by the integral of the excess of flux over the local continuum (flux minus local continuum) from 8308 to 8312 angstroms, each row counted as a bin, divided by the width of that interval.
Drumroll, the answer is -0.17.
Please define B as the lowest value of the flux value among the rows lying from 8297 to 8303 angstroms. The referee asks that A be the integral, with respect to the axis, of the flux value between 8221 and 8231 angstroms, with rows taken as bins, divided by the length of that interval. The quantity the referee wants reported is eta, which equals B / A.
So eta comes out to 0.957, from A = 7.18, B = 6.87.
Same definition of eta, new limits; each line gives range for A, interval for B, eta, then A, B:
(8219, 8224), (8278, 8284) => 0.964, 7.20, 6.94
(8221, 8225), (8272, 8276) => 0.983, 7.21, 7.09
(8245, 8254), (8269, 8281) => 0.993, 6.99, 6.94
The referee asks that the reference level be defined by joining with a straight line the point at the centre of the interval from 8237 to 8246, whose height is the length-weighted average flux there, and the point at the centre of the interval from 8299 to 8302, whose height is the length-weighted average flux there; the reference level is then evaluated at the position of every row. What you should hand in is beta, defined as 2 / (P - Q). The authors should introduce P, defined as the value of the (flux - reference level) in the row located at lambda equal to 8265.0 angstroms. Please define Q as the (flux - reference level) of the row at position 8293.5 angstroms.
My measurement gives 6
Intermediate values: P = 0.19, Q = -0.2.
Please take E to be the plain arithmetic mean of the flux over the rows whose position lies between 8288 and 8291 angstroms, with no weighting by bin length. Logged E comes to 7.015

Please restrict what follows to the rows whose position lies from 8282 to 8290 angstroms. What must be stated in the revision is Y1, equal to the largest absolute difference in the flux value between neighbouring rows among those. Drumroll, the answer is 0.110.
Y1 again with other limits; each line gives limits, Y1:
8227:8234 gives 0.070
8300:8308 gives 0.120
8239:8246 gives 0.130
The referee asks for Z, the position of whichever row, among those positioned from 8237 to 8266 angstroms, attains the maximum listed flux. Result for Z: 8265.0 angstroms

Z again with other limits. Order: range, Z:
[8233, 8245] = 8244.0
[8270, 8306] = 8284.5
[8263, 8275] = 8266.5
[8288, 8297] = 8289.0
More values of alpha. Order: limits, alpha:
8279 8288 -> 0.135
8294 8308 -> 0.081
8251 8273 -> 0.138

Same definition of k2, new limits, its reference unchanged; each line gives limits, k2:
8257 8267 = -0.02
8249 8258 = -0.24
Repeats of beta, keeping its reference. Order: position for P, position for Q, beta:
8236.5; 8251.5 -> 12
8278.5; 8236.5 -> -506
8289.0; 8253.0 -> 10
